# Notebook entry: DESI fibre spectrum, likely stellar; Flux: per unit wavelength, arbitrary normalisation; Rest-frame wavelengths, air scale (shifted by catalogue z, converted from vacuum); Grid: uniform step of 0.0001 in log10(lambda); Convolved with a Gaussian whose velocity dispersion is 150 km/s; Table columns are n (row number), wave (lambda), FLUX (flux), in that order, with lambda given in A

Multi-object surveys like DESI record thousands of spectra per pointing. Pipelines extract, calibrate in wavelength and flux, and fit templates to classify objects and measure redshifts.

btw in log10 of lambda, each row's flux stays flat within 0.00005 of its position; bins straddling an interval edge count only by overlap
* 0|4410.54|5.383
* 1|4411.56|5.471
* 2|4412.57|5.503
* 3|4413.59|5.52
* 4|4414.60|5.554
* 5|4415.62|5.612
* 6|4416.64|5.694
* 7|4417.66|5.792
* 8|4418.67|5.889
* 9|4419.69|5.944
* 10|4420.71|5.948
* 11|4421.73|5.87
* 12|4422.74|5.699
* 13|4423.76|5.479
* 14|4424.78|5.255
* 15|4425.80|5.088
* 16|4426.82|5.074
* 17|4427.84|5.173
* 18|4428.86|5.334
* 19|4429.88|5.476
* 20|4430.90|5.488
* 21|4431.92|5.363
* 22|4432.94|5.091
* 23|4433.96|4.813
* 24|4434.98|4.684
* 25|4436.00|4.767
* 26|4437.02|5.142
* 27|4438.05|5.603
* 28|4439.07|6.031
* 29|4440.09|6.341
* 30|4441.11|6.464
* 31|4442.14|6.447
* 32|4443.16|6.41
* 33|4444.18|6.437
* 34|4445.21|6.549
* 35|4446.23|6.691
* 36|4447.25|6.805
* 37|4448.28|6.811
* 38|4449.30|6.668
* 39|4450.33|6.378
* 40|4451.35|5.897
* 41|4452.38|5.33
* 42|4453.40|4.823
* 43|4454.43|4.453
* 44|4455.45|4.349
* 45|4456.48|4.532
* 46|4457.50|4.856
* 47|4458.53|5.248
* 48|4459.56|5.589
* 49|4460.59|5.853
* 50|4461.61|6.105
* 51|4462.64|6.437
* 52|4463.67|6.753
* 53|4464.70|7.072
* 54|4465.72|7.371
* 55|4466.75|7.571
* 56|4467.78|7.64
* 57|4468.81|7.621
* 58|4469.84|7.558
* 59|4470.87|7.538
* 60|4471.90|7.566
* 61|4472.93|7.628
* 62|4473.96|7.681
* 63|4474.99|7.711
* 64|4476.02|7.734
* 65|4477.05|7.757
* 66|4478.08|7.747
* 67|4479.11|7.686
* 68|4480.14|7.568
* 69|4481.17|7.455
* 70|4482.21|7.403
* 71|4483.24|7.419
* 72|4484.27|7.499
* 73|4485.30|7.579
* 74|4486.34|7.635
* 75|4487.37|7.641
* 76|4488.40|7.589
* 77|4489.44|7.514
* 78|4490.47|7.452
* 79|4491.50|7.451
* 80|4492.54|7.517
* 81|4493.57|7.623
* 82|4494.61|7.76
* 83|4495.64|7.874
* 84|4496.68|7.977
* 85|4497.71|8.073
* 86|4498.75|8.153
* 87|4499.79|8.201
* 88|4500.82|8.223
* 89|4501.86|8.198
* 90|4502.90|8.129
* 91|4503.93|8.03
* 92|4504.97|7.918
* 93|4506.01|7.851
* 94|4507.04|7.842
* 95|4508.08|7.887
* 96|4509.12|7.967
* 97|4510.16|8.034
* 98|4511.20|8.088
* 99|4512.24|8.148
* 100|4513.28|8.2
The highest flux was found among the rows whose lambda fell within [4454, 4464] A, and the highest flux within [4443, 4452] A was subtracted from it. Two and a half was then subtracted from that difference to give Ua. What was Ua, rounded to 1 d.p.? -2.6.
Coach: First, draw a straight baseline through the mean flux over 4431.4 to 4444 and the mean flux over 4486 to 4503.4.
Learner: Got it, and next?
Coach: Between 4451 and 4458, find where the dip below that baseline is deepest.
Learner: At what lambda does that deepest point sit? 4455.45 A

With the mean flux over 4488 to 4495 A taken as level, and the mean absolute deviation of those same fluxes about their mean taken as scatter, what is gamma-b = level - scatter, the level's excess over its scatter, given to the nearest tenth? 7.5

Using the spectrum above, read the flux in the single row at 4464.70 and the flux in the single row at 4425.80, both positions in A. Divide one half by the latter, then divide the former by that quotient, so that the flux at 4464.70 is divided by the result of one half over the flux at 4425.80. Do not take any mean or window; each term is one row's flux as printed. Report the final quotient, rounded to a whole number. 72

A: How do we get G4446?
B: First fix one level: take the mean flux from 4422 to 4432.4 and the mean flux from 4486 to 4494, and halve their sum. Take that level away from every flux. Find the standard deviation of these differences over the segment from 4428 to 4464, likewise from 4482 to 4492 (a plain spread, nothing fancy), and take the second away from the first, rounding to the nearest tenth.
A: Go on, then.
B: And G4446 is 0.7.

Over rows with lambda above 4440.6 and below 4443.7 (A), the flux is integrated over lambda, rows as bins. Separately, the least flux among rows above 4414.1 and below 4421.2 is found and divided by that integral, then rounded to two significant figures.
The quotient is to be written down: 0.28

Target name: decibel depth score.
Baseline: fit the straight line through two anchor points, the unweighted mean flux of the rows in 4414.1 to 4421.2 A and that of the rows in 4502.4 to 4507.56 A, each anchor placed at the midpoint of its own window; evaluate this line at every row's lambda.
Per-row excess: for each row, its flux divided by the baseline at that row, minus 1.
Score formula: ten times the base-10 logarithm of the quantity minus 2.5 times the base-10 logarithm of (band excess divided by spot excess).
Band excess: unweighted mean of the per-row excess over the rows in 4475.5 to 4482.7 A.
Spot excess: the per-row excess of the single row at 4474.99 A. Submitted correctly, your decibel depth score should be -2.7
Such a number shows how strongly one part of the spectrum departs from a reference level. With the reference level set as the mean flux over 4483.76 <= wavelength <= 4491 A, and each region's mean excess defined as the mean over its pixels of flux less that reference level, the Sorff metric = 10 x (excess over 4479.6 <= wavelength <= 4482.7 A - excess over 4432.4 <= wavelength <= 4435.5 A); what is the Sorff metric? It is 26.1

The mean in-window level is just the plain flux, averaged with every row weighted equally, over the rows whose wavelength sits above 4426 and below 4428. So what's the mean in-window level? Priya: 5.1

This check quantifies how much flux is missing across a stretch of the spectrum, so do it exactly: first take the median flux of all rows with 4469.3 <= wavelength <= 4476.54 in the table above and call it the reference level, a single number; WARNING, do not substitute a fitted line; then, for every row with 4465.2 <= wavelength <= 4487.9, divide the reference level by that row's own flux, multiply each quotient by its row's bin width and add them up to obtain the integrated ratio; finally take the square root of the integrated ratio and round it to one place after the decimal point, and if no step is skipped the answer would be 4.8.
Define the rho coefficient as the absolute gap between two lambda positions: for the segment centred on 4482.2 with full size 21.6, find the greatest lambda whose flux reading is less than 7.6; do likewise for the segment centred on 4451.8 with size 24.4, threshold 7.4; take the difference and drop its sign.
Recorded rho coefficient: 28.9 A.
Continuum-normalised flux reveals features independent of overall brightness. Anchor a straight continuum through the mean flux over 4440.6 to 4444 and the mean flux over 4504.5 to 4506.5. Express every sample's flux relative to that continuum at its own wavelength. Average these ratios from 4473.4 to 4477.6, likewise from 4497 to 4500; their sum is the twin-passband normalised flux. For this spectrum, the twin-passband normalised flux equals 2.13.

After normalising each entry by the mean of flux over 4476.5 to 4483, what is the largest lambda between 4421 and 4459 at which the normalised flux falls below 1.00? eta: 4458.53 A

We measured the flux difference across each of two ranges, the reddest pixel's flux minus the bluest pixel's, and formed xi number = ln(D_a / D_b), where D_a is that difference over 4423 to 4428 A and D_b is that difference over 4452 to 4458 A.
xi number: -0.4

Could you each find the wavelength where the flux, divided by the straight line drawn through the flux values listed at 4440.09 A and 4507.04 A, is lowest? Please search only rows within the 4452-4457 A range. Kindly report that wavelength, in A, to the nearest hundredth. 4455.45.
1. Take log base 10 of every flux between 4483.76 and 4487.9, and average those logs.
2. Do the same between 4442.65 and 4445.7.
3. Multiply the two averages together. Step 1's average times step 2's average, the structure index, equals 0.713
